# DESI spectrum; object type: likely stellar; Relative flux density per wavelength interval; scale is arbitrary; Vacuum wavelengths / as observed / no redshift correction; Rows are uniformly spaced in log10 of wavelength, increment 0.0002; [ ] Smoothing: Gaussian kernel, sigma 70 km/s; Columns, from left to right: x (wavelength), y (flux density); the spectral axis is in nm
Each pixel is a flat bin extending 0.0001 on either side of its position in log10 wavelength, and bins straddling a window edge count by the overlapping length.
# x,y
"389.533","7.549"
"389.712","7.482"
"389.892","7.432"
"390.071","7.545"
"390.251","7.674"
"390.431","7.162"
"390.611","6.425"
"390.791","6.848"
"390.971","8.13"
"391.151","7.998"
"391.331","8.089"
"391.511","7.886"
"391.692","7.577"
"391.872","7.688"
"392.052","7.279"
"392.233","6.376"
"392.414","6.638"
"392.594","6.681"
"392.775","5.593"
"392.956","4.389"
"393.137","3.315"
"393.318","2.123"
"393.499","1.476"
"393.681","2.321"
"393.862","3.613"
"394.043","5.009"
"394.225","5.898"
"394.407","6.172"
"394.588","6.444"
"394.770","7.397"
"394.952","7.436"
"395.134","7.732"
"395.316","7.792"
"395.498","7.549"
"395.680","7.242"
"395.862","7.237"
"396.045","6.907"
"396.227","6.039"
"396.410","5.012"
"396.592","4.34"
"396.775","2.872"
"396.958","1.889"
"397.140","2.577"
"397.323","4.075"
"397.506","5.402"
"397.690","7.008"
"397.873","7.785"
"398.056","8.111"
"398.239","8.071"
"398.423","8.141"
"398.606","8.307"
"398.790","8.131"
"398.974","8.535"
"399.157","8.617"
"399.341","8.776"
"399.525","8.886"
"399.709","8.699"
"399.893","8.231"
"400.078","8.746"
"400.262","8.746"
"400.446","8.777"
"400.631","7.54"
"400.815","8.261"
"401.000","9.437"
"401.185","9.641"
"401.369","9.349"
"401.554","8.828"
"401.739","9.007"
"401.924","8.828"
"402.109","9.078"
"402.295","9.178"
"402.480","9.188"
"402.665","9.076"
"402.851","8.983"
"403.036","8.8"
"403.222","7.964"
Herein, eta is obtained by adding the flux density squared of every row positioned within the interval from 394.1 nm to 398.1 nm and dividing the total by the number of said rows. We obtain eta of 40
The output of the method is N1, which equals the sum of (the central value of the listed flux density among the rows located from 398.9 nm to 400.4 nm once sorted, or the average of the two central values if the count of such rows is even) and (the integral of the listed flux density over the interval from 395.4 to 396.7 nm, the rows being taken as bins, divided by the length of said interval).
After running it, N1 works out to 15.0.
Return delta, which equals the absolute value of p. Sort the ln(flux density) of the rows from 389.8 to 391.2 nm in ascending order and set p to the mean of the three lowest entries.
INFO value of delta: 1.9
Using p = 1.9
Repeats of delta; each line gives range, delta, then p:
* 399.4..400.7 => 2.1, 2.1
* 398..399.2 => 2.1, 2.1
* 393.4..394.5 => 0.8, 0.8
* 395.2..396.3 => 1.9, 1.9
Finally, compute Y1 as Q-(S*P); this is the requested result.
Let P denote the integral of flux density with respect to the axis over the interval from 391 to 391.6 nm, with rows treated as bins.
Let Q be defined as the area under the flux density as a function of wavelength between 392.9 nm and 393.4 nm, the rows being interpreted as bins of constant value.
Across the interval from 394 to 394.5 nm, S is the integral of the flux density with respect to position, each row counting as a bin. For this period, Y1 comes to -12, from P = 4.8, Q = 1.6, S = 2.9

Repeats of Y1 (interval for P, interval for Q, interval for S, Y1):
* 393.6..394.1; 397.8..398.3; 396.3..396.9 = 0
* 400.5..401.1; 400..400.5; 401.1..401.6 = -19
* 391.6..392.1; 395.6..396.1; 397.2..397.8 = -9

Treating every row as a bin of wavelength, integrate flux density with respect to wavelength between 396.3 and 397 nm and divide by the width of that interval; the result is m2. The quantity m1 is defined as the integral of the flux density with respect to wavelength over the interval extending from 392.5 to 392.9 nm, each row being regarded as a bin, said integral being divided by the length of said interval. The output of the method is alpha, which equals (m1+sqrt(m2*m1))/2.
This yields 5.4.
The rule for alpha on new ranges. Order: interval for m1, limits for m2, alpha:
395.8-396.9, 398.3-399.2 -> 5.9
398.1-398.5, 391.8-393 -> 7.7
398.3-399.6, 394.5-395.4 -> 8.2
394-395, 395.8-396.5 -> 6.4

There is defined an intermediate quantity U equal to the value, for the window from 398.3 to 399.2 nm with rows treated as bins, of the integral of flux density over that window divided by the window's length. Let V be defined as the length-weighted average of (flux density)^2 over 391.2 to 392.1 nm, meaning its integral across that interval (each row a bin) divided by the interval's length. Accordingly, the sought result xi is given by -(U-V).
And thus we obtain 52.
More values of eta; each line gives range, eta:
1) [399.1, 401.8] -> 77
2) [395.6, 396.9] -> 34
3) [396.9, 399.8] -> 55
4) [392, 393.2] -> 35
